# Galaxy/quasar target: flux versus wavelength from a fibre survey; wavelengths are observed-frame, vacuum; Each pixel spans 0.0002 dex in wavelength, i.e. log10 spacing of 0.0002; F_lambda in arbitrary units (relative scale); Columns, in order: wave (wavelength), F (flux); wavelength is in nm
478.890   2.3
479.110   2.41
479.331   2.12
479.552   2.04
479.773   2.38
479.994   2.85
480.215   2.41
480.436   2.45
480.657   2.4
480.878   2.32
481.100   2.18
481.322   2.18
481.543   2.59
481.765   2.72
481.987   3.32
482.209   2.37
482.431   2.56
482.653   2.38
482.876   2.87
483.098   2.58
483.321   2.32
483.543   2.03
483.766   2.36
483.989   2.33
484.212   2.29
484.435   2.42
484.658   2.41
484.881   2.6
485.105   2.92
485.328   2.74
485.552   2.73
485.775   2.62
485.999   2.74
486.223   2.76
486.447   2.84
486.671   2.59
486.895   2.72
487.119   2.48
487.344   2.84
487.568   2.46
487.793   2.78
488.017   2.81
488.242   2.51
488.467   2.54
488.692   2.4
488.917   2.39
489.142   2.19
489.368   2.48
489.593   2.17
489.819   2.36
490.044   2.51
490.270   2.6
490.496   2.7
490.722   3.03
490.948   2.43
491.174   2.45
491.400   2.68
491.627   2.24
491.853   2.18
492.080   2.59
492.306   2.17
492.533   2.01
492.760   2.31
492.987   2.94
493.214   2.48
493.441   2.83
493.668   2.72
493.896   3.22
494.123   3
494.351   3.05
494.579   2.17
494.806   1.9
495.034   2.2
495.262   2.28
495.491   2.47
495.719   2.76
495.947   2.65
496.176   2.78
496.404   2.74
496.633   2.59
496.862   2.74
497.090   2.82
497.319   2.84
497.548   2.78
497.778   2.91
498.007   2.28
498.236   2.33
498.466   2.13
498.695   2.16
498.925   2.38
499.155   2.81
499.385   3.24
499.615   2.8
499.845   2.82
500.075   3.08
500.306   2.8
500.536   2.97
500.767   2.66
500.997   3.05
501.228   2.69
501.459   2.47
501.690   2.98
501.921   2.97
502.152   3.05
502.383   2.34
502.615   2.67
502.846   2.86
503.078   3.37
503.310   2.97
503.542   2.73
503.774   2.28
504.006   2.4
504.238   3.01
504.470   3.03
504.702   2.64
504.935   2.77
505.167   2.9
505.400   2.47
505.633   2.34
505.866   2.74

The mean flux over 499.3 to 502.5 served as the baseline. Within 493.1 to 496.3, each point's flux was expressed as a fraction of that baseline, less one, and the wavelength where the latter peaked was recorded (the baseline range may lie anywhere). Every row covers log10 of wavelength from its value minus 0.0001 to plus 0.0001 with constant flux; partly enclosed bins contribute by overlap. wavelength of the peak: 493.896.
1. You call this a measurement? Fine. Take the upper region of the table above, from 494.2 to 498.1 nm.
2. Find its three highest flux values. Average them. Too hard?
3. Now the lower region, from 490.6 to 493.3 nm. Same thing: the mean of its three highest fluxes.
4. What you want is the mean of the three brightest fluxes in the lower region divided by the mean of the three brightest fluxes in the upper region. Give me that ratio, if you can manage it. 0.983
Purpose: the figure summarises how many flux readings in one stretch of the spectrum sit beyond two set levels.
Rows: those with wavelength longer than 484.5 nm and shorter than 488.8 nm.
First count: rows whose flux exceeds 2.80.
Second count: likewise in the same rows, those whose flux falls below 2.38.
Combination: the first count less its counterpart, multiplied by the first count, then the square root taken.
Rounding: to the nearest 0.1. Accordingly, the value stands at 4.0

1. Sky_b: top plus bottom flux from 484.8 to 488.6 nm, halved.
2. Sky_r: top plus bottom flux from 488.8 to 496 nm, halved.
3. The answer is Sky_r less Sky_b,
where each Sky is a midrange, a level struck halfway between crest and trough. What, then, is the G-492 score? -0.13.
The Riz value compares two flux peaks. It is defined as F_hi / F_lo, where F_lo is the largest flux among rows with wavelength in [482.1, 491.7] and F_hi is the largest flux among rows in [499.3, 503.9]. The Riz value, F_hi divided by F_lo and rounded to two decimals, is 1.11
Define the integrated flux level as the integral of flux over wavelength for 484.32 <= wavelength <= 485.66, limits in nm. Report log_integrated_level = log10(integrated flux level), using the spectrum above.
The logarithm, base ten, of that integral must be 0.548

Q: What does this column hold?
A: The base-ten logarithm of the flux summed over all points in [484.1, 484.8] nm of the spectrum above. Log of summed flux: 0.85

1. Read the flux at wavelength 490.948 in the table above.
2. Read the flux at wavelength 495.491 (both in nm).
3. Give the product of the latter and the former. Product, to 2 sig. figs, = 6.0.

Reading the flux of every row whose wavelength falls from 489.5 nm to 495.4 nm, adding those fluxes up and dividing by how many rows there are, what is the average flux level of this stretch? 2.51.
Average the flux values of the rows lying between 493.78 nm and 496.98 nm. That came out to 2.61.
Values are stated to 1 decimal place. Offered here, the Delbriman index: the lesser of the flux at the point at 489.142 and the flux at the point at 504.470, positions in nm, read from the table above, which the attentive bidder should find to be 2.2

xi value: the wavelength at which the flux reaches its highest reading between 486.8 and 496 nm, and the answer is 493.896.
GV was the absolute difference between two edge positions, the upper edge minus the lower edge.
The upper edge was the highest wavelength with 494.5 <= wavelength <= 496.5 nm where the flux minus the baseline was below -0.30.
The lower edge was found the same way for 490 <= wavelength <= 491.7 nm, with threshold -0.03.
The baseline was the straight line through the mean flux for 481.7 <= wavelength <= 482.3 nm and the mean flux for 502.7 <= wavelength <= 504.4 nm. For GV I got 3.86 nm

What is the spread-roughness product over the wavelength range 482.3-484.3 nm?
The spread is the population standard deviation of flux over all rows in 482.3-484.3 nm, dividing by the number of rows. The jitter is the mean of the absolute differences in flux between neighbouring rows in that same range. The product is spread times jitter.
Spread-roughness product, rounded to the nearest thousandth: 0.053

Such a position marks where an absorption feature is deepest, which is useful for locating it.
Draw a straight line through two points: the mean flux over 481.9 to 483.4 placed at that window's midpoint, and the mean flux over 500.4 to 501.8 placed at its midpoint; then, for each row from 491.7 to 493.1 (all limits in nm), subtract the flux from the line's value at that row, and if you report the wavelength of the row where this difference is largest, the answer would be 492.533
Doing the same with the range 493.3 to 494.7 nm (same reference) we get 494.579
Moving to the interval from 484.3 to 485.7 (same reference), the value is 484.658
